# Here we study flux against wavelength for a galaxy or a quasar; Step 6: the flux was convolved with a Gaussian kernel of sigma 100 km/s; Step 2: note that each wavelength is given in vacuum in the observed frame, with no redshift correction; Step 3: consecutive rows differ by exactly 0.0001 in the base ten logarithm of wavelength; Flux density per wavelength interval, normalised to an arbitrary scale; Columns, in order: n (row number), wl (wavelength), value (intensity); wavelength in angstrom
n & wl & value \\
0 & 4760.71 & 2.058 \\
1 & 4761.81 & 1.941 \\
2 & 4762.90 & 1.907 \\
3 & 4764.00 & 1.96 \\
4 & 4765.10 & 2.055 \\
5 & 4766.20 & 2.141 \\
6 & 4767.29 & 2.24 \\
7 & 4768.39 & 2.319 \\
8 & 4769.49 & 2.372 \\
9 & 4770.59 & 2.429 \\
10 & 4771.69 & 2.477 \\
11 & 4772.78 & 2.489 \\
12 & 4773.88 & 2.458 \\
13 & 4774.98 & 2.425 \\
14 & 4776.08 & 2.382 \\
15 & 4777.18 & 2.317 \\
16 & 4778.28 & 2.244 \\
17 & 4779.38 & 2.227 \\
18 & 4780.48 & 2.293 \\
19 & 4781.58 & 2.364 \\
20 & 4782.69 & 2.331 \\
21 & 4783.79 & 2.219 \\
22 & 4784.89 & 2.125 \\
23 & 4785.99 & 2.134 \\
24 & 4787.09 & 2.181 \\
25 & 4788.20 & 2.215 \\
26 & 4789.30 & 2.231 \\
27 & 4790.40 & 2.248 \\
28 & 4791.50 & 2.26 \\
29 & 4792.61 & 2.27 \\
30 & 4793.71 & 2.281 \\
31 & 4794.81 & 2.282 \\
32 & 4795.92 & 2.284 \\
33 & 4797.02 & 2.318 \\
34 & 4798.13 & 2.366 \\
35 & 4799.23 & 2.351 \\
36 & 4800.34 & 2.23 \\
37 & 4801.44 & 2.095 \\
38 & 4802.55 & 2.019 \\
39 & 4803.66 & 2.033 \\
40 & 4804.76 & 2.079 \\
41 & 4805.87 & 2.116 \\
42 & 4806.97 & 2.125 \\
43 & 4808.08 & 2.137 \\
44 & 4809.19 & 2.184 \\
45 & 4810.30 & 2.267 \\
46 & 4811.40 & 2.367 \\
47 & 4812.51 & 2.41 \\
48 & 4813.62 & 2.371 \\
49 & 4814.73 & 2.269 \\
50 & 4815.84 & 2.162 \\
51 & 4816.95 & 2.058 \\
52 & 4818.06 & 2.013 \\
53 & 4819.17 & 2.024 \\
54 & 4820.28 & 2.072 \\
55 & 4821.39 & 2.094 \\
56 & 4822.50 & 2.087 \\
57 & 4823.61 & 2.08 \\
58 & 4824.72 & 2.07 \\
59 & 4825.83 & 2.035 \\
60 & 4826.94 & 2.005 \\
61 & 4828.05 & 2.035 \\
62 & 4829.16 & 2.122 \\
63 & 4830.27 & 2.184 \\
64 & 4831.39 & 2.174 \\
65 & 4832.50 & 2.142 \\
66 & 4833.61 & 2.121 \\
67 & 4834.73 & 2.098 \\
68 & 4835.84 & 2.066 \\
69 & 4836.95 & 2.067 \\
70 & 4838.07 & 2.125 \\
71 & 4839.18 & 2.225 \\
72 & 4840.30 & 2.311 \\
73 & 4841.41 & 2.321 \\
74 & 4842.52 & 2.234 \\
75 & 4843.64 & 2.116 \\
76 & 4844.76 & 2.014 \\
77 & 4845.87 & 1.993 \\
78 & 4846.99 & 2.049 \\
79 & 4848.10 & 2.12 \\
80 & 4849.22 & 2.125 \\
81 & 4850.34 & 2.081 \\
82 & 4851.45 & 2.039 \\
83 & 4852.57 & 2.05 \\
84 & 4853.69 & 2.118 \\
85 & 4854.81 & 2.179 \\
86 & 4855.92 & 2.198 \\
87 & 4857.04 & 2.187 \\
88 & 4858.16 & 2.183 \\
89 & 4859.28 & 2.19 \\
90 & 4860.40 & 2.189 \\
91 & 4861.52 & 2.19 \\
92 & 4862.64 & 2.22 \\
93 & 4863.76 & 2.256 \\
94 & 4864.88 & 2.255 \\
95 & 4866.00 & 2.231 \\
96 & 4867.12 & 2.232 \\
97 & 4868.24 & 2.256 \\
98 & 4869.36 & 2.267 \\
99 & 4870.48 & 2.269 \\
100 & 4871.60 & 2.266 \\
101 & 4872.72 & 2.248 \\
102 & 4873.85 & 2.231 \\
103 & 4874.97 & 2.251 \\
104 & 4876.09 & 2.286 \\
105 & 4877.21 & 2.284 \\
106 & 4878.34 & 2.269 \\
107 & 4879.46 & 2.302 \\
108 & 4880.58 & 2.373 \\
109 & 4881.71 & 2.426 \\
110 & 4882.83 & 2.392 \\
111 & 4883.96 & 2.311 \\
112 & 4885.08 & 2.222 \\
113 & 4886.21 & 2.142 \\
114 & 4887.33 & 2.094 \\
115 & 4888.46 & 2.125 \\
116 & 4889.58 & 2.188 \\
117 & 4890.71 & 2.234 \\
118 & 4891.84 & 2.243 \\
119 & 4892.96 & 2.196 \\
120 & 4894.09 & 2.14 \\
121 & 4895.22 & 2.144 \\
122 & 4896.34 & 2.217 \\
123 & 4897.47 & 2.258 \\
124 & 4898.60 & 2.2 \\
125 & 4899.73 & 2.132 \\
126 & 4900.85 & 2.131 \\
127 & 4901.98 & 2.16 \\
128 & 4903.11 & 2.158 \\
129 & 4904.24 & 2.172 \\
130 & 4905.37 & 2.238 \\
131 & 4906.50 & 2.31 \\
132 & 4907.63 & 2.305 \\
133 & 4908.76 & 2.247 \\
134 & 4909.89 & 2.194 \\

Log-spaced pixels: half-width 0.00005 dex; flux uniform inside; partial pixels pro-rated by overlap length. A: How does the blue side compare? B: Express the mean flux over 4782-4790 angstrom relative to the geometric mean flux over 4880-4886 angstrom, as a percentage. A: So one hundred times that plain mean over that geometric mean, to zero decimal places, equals 94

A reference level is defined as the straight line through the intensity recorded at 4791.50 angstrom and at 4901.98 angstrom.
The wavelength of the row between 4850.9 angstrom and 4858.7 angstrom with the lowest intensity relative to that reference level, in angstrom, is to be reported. 4851.45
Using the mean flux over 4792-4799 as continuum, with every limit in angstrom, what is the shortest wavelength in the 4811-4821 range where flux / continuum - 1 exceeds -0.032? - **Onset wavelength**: 4811.40 angstrom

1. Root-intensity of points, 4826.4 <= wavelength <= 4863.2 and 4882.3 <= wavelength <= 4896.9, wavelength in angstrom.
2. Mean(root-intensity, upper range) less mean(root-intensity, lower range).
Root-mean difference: 0.023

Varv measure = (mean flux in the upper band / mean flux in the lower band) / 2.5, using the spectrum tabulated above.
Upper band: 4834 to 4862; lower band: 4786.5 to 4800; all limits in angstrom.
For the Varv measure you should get 0.376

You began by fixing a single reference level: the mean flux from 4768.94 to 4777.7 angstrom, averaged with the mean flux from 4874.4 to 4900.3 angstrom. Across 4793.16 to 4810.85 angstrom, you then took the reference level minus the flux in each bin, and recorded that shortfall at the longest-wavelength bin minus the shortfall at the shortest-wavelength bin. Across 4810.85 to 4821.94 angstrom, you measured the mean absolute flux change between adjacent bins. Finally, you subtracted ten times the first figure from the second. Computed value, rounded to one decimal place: -0.1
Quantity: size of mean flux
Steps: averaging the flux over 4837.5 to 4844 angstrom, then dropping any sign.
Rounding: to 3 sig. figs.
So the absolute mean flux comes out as 2.22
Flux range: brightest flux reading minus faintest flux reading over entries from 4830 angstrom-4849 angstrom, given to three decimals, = 0.328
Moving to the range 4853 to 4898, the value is 0.332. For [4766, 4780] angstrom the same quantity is 0.348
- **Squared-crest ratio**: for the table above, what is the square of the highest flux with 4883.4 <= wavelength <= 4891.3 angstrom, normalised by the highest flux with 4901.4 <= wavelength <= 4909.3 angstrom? 2.31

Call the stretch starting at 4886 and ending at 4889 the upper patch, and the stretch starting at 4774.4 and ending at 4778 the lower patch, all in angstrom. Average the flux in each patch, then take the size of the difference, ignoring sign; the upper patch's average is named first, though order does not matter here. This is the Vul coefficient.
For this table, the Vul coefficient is 0.25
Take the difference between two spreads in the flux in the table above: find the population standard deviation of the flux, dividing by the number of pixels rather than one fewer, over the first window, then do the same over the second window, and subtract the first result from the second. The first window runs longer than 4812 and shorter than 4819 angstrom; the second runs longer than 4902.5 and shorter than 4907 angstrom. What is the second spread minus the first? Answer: -0.09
